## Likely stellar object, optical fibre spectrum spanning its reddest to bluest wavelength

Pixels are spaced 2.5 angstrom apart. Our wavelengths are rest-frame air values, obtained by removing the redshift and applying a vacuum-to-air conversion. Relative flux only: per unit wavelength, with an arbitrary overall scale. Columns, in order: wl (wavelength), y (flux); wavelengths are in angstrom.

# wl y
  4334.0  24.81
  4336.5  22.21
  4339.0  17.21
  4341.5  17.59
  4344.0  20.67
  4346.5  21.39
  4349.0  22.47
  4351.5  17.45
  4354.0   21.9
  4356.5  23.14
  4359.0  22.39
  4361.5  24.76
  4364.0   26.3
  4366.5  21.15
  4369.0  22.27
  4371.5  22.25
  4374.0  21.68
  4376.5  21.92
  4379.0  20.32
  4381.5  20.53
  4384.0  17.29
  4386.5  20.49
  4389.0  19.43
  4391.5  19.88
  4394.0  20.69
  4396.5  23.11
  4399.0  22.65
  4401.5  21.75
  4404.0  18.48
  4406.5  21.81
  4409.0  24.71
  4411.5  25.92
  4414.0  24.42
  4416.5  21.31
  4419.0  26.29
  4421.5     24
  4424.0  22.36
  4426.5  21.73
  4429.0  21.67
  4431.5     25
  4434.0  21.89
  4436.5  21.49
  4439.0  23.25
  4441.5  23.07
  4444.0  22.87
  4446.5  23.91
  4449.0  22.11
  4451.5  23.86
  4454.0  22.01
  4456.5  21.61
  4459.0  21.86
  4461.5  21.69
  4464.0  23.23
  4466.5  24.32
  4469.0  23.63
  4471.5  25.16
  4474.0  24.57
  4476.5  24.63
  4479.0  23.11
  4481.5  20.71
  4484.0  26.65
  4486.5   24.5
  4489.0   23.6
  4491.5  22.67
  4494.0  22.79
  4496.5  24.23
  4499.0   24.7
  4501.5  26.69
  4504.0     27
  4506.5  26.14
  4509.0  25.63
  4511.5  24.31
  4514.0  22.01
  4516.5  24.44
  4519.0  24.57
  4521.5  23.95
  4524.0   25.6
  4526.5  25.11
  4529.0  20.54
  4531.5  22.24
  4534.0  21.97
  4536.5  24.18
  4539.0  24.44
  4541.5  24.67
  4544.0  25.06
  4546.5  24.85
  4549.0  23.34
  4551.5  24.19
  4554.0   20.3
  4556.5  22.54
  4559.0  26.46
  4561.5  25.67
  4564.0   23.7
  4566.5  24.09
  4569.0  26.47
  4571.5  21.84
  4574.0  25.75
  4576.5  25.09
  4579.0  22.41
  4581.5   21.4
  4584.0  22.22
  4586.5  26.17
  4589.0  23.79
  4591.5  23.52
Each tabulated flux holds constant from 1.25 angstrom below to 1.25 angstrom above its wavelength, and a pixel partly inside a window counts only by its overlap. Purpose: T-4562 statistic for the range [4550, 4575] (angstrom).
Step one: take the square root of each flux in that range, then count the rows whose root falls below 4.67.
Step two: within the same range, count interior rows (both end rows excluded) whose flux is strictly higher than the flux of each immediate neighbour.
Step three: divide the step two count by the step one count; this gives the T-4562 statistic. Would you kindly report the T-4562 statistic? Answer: 2.0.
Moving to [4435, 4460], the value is 1.5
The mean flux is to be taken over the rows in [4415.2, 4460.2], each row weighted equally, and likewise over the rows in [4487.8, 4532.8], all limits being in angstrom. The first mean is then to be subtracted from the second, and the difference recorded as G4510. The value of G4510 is 1.4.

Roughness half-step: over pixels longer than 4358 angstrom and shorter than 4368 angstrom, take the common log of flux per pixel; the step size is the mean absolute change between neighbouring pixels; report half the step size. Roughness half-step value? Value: 0.027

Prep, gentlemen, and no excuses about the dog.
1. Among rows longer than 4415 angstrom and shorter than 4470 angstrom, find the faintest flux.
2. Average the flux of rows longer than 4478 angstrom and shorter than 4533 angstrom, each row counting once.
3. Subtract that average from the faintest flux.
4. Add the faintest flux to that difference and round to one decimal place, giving 18.5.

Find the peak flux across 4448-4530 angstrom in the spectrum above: 27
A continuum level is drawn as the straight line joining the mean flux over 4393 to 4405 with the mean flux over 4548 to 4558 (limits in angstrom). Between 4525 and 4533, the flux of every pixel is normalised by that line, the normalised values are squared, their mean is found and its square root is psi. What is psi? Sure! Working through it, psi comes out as 1.01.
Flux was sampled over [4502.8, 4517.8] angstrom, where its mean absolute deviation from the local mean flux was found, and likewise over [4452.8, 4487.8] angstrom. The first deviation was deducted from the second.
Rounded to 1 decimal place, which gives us 0.0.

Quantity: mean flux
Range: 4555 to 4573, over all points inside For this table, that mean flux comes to 24.4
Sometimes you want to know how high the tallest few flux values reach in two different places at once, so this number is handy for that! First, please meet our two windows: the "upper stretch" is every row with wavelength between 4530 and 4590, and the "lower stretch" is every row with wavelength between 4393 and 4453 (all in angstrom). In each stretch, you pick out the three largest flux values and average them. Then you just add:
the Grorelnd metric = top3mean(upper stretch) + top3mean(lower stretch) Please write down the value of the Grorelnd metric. 52.1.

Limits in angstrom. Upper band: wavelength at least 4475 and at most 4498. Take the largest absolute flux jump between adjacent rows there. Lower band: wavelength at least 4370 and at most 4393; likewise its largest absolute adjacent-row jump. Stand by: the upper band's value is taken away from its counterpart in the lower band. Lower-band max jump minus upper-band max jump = -3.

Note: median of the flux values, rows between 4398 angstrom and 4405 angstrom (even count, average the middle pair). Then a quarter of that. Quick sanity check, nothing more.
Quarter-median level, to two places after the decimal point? 5.44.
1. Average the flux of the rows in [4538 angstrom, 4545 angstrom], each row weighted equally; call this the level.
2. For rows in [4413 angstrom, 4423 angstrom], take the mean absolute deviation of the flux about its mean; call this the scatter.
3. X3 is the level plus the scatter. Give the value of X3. 26.1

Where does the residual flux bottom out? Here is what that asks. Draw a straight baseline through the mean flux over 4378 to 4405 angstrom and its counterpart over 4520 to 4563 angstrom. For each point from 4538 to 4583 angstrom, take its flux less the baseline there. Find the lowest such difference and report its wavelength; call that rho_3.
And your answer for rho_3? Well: 4554.0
